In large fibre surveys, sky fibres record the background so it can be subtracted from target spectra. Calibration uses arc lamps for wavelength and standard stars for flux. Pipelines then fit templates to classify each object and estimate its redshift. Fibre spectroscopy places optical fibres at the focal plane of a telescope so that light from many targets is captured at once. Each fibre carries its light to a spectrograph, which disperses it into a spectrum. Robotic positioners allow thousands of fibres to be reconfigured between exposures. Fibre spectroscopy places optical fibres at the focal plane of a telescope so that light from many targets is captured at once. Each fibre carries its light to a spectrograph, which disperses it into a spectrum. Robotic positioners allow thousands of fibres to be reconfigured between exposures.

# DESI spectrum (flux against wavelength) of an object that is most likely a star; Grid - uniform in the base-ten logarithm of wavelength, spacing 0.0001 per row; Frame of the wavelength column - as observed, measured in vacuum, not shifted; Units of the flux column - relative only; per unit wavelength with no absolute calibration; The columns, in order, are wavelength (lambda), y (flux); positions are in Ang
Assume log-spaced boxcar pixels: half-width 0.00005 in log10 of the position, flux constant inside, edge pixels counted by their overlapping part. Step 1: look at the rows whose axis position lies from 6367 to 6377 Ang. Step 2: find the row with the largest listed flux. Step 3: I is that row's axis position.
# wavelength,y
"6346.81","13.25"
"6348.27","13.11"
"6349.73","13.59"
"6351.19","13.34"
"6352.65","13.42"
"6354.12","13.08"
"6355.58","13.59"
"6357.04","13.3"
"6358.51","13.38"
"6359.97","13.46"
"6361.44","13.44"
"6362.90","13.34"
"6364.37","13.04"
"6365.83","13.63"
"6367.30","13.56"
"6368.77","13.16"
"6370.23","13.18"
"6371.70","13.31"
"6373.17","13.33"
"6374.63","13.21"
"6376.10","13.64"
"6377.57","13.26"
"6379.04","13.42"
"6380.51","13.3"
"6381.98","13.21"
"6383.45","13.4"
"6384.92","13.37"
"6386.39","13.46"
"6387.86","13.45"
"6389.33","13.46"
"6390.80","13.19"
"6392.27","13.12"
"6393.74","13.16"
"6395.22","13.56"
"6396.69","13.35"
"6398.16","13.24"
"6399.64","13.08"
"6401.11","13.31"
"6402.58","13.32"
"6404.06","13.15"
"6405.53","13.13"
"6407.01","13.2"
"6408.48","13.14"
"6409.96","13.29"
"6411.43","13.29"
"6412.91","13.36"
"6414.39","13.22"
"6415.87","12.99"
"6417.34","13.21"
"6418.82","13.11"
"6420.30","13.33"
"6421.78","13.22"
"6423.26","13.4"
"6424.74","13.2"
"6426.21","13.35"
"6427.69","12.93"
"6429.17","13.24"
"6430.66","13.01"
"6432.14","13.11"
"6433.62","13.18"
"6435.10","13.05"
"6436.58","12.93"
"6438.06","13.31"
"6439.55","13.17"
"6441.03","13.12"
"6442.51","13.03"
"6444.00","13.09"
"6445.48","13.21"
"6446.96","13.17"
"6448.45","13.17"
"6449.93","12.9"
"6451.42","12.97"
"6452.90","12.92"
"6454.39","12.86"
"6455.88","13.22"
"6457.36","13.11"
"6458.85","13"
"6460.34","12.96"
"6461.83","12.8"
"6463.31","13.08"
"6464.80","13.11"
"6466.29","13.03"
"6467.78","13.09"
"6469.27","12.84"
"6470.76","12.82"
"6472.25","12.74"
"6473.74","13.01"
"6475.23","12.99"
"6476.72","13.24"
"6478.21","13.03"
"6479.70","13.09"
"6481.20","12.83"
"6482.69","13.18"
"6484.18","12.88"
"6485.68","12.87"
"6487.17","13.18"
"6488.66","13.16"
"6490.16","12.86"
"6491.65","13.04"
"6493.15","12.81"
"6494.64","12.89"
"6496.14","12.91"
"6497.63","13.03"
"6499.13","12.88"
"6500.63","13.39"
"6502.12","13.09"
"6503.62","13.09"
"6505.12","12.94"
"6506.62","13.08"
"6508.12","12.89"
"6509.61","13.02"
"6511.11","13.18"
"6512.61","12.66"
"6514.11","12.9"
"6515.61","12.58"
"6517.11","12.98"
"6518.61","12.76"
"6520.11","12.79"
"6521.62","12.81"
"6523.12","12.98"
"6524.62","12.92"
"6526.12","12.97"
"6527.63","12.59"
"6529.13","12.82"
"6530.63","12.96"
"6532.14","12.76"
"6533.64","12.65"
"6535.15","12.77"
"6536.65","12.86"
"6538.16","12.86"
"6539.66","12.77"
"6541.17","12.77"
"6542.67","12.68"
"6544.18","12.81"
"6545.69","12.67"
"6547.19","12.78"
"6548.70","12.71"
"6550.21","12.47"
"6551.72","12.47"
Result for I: 6376.10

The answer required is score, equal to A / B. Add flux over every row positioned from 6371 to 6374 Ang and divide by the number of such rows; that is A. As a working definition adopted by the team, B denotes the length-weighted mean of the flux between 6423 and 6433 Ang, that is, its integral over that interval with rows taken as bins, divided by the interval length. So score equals 1.01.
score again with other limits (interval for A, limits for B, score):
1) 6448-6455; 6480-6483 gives 1.00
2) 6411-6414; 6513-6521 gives 1.04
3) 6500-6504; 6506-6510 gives 1.01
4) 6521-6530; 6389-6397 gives 0.97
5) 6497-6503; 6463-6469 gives 1.00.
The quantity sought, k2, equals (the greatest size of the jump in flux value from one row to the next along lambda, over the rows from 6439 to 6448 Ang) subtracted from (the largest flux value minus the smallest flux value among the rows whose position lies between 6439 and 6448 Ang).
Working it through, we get 0.06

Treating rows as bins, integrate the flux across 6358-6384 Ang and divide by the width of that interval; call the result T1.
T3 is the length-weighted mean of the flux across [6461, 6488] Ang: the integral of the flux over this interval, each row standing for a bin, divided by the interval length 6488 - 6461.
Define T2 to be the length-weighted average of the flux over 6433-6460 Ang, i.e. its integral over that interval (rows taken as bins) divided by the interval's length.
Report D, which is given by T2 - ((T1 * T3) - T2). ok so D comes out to -147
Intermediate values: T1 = 13.3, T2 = 13.08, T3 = 13.0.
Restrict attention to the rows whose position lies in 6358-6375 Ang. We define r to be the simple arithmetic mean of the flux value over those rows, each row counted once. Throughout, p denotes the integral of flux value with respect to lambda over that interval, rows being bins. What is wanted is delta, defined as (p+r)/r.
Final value 18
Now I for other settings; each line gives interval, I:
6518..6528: 6523.12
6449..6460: 6455.88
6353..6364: 6355.58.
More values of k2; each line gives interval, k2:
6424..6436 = 0.00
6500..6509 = 0.20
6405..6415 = 0.08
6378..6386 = 0.02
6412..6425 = 0.18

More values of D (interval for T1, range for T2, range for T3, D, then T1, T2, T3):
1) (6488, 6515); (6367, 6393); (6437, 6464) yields -143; 13.0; 13.33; 13.1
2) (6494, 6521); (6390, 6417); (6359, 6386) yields -146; 12.9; 13.23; 13.3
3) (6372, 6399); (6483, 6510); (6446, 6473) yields -147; 13.3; 13.01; 13.0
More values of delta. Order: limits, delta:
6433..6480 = 48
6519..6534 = 16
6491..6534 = 44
